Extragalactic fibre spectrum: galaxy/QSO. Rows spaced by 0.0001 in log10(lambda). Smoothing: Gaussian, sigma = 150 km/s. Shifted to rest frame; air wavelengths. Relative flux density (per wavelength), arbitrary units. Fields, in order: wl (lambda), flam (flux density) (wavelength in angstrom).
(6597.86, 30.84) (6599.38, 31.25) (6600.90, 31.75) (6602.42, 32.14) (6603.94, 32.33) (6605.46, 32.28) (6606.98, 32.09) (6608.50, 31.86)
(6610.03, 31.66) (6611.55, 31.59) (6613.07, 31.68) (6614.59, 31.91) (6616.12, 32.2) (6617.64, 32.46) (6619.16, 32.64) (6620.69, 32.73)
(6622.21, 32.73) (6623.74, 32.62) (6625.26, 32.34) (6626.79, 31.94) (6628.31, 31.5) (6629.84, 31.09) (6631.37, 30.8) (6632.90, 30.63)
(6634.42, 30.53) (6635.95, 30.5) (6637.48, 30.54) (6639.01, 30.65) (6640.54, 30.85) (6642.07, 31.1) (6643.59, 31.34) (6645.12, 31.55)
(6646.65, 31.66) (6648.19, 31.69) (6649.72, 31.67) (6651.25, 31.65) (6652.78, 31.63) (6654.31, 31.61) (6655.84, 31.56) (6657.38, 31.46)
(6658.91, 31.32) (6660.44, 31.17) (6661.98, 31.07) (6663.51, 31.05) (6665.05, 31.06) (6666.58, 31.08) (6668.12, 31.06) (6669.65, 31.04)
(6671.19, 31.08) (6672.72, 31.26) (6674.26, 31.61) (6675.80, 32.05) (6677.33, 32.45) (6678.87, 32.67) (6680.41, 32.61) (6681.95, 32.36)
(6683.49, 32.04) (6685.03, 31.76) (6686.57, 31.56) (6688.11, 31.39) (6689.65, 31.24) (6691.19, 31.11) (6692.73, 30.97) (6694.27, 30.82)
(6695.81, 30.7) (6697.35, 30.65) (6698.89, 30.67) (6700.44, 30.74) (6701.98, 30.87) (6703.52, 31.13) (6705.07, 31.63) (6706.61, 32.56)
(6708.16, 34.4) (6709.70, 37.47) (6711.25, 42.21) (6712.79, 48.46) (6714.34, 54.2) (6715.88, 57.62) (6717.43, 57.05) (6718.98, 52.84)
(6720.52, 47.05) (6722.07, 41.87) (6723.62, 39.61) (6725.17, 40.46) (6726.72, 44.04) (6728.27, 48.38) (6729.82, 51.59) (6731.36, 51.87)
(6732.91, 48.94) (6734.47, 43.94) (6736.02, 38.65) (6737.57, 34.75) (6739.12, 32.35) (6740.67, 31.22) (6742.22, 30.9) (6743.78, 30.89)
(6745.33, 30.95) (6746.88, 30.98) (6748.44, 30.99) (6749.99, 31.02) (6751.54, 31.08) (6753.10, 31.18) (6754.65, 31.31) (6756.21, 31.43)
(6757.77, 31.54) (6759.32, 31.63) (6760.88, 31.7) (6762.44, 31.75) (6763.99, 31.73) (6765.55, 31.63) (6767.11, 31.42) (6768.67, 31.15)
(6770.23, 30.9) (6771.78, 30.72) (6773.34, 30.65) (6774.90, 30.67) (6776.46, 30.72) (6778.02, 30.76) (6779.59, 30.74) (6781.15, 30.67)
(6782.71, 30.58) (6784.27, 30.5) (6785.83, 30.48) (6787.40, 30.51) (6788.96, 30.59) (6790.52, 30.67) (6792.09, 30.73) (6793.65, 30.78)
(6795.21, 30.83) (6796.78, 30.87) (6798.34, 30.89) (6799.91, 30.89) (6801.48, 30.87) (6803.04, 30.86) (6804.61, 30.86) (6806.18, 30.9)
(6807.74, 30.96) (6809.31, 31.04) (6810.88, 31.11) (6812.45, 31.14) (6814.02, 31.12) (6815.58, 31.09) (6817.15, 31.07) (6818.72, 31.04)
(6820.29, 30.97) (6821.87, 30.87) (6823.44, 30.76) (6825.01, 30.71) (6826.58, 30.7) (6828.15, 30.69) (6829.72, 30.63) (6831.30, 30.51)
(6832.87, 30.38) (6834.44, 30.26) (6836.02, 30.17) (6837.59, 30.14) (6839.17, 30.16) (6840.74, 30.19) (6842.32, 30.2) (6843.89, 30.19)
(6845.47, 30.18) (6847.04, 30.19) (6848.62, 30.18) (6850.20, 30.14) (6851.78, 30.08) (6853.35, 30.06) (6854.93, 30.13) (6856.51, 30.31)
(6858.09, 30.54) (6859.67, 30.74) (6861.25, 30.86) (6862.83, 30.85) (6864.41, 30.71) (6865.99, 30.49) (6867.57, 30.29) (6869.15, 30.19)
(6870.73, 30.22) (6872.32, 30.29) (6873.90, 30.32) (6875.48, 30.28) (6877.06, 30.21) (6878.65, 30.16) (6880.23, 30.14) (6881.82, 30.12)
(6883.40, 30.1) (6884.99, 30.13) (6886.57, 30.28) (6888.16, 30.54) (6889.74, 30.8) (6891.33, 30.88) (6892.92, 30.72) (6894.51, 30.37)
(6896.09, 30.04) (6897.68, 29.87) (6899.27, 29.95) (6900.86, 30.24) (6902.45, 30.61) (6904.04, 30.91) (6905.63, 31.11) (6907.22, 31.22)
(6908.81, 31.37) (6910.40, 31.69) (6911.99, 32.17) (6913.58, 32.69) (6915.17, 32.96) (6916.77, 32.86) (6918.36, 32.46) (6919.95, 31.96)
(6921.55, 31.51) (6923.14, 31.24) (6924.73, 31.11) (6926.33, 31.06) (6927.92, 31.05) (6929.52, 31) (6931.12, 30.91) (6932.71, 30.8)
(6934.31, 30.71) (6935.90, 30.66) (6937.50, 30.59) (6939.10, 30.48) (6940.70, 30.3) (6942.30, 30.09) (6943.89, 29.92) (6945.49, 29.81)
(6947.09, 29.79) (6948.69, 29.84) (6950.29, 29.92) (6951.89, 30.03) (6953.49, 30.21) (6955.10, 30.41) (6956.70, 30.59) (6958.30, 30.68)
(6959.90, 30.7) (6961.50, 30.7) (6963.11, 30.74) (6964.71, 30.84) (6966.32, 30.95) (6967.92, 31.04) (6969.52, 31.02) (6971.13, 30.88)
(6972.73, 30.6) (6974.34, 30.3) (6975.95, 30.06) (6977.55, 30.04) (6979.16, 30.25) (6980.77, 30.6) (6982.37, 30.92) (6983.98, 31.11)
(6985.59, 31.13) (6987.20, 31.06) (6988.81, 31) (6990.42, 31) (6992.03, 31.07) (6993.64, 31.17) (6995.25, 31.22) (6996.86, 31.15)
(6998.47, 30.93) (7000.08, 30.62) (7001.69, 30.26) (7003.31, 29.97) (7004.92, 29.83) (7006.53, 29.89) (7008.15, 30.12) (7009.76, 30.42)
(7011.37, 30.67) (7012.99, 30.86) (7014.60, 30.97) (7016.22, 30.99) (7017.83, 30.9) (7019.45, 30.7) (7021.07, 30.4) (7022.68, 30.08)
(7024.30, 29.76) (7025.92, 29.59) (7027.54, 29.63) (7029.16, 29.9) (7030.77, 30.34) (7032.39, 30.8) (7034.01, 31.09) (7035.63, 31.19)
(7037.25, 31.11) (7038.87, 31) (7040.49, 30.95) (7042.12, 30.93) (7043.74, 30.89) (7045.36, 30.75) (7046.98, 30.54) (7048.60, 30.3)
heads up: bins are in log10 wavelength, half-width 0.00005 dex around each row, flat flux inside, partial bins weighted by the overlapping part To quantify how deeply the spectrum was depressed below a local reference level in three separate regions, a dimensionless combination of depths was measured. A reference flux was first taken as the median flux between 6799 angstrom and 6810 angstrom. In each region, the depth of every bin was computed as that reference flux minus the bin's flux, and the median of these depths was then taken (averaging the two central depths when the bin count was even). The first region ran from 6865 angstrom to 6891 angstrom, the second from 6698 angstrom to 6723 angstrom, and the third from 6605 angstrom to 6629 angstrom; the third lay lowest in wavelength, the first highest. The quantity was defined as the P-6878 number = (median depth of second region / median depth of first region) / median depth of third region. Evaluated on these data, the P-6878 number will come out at 10.9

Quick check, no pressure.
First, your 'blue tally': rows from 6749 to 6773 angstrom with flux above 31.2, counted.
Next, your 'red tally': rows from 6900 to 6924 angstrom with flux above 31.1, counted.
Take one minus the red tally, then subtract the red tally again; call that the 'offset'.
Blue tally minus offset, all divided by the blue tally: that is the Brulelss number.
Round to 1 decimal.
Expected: 3.6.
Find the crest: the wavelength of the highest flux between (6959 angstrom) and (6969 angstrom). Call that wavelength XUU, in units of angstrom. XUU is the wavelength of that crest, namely 6967.92 angstrom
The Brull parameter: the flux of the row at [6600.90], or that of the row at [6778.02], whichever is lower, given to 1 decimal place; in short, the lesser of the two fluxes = 30.8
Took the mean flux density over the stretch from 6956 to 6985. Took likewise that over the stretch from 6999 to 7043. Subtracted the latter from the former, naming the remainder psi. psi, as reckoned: 0.2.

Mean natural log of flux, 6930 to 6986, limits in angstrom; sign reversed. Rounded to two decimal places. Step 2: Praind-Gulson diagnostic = -3.42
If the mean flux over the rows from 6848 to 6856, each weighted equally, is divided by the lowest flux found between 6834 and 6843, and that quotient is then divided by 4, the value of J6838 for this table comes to 0.2498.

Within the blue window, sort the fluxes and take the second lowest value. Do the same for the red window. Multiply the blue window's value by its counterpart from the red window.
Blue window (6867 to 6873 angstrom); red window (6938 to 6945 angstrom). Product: 909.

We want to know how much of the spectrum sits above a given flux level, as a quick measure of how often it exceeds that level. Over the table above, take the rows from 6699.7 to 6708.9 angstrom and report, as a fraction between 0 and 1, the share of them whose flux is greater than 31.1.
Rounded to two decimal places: 0.67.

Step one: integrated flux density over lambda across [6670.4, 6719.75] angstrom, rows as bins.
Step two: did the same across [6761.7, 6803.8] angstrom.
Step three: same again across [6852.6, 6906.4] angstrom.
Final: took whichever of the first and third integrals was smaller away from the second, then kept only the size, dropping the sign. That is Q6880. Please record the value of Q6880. 335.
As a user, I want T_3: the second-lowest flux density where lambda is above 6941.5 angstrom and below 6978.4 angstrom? 29.81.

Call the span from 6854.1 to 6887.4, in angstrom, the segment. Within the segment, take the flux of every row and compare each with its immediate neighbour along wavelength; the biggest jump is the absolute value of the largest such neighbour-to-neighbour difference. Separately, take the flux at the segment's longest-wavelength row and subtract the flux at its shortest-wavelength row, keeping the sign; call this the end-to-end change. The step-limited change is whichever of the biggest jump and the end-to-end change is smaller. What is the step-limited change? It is 0.15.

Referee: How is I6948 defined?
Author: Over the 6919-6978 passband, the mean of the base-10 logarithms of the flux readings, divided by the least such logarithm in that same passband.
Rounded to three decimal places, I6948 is 1.008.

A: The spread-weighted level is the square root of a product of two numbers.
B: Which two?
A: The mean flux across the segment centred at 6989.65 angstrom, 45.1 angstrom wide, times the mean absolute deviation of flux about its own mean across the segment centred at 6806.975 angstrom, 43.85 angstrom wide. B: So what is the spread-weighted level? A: 2.1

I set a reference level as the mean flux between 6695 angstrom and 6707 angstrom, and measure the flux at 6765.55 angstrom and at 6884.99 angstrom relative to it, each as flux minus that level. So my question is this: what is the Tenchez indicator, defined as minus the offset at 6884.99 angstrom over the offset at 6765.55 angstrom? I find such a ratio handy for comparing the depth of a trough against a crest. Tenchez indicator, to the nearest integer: 2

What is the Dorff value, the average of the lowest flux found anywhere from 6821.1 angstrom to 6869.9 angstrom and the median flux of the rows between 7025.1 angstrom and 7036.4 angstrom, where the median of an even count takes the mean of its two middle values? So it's 30.2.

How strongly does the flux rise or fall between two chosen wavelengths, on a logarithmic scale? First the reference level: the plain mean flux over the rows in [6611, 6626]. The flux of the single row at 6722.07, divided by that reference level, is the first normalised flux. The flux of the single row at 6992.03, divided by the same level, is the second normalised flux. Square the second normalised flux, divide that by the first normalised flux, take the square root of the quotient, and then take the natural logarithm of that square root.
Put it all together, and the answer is -0.17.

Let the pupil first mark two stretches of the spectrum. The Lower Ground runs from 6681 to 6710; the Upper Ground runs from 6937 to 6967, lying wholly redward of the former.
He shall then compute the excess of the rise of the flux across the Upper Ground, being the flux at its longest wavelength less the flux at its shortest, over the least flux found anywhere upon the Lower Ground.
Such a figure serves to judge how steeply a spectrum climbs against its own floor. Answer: -30.3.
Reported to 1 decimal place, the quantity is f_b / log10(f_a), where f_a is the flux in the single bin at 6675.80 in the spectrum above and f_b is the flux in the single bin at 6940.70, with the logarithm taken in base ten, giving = 20.1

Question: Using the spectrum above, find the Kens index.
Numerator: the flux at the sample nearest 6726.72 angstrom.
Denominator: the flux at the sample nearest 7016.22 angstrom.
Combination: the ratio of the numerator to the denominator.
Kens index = 1.42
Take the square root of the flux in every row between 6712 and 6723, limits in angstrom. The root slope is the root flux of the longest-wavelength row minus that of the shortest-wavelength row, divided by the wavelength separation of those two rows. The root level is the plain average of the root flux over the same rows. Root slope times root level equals -0.38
